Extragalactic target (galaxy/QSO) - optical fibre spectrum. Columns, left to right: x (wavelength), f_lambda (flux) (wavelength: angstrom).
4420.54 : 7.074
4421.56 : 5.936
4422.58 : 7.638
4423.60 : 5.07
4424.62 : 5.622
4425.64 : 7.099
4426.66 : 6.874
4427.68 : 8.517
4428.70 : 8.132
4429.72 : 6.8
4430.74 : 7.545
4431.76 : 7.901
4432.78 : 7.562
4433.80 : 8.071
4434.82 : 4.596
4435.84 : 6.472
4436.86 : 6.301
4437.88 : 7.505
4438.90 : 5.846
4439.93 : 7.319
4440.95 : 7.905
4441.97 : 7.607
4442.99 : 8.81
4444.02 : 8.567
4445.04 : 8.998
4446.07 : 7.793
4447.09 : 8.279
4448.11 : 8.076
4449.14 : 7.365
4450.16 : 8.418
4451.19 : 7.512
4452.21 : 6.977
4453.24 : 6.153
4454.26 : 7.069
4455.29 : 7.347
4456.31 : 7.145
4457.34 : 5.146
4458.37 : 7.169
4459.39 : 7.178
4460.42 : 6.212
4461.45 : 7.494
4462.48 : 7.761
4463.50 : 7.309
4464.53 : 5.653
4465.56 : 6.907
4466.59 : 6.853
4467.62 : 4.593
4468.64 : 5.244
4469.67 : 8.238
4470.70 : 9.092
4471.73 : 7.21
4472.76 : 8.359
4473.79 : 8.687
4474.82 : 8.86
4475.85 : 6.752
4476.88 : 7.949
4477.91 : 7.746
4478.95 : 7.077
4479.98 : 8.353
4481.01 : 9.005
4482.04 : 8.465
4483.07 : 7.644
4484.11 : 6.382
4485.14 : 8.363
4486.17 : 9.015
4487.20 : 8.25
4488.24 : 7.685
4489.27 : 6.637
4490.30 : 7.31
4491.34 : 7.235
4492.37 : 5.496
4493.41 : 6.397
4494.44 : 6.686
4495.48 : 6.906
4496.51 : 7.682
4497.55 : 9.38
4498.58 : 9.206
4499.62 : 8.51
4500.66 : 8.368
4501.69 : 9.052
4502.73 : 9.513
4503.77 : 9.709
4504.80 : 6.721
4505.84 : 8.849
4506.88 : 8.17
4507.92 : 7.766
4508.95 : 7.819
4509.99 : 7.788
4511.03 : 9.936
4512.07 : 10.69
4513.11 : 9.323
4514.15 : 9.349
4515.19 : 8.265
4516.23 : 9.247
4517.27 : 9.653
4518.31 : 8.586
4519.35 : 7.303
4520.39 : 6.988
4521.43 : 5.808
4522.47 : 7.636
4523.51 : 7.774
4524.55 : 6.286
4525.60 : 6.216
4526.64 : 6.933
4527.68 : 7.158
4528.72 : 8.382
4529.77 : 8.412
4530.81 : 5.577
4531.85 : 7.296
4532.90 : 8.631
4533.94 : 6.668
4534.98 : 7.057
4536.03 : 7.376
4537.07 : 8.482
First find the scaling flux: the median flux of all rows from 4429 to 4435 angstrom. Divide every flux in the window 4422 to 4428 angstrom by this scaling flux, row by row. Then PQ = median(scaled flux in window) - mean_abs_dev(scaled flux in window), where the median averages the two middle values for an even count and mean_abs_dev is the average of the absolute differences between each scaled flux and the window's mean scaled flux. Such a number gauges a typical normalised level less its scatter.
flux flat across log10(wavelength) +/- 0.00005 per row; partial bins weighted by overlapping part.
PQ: 0.80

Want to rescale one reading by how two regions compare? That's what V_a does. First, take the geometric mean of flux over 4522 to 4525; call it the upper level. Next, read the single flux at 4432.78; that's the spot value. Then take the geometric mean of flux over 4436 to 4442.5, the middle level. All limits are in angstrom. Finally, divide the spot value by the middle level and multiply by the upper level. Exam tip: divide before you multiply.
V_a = 7.7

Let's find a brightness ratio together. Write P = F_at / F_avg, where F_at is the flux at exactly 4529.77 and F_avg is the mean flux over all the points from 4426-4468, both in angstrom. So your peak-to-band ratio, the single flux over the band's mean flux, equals 1.17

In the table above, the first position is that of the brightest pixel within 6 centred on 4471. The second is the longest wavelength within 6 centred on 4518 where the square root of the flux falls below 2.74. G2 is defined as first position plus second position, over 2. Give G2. 4495.5 angstrom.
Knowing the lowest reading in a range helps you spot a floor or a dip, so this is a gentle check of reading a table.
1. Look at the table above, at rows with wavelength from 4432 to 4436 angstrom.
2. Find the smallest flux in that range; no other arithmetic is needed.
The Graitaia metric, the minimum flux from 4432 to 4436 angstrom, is 4.596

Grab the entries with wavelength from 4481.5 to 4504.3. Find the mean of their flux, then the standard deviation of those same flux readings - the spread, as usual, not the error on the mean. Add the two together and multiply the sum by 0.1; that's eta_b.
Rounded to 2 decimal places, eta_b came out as 0.91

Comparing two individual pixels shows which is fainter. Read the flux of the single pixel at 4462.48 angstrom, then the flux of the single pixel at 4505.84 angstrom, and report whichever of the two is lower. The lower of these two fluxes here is 7.76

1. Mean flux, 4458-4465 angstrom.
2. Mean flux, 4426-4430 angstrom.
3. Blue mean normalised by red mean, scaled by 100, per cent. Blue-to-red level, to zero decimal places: 109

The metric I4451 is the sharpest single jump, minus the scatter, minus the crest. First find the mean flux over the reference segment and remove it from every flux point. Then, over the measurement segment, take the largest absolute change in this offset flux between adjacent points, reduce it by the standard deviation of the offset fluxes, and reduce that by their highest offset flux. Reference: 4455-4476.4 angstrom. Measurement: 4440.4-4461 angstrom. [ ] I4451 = -0.8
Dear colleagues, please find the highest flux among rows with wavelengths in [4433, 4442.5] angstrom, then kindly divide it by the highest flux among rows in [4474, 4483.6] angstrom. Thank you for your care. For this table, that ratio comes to 0.90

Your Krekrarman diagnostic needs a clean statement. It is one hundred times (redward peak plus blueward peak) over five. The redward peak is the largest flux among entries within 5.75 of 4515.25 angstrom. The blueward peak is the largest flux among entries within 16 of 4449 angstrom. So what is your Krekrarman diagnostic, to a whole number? 394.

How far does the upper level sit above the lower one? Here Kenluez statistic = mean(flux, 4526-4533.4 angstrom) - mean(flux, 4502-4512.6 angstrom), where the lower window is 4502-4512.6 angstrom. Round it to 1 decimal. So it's -1.2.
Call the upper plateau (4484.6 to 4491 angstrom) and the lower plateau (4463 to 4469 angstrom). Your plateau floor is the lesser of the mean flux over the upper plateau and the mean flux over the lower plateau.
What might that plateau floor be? 6.1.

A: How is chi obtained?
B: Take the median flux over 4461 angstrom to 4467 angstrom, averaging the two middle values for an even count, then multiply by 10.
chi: 71.1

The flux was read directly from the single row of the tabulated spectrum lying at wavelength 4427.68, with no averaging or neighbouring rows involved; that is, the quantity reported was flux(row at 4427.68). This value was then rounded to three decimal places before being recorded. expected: 8.517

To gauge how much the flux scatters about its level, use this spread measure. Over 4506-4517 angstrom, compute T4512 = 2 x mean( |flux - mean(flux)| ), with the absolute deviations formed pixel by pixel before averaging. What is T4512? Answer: 1.75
